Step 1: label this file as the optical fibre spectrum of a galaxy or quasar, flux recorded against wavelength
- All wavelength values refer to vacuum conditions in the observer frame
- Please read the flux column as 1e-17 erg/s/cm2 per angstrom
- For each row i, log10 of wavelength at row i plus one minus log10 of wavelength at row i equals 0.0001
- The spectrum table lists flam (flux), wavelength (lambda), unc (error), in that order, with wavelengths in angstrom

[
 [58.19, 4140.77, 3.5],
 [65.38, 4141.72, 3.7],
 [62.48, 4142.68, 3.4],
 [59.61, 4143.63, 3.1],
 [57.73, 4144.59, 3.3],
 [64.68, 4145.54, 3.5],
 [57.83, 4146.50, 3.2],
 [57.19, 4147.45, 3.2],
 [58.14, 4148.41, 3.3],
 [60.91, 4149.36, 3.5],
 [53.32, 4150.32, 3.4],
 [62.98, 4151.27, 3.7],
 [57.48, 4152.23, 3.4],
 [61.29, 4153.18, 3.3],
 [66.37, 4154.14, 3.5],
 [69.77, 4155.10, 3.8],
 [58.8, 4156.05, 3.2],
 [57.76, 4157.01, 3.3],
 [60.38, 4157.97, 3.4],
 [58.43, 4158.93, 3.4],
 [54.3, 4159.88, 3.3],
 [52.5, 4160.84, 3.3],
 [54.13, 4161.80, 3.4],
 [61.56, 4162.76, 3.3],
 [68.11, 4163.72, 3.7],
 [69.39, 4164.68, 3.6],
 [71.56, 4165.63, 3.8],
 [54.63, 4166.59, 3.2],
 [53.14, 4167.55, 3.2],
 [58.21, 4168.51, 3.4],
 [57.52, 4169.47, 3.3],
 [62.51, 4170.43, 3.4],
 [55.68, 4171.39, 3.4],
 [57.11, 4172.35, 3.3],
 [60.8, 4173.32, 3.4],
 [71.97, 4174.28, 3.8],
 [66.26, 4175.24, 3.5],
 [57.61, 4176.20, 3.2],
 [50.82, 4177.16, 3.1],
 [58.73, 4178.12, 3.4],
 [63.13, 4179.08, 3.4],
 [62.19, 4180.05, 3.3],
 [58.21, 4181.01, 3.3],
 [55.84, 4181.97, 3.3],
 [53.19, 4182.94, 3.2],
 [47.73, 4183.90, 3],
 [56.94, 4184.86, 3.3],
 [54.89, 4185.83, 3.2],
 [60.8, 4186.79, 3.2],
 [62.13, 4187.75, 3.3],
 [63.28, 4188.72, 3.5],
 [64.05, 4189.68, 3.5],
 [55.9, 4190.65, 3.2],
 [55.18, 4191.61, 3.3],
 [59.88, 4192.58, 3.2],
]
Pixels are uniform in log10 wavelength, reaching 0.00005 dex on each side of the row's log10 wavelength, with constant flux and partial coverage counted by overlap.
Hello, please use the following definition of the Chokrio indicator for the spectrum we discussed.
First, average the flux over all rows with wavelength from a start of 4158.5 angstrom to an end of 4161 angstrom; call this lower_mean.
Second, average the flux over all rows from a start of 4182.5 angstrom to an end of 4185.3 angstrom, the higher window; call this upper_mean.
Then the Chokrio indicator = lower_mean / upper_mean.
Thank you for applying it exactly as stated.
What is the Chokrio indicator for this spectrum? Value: 1.05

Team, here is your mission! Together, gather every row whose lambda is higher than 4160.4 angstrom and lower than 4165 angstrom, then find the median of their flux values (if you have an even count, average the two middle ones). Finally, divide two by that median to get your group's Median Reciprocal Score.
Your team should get 0.0325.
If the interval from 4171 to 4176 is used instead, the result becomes 0.0329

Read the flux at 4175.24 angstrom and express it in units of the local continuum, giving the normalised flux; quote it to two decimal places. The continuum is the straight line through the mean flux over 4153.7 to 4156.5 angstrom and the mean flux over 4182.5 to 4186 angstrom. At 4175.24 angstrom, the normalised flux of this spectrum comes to 1.17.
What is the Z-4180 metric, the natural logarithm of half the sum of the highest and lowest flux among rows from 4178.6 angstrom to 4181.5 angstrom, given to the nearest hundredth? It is 4.11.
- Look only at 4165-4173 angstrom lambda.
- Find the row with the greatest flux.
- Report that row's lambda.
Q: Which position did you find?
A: 4165.63 angstrom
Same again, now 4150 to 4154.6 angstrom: 4154.14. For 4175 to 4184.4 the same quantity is 4175.24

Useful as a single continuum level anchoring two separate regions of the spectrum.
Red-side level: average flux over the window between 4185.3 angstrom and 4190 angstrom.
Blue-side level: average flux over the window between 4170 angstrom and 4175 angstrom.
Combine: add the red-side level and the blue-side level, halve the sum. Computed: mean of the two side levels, 61.3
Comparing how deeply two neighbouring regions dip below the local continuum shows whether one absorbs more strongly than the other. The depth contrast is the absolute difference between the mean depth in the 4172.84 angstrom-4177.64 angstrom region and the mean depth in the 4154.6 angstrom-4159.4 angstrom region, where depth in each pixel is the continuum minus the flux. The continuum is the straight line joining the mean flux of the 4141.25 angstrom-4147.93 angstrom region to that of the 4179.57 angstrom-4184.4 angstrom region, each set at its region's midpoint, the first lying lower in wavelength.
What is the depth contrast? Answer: 3.0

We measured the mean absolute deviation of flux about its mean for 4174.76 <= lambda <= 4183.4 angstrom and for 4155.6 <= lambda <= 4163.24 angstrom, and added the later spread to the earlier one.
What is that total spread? 6.4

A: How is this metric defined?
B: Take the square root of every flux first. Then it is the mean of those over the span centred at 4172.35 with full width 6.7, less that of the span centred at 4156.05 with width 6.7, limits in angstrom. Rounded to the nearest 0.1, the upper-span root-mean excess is 0.0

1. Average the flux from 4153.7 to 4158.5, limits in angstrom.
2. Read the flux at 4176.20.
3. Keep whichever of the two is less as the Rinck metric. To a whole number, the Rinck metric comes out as 58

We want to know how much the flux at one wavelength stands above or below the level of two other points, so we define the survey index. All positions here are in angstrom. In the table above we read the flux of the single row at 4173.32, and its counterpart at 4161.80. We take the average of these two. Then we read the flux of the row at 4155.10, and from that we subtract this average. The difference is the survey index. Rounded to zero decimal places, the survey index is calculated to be 12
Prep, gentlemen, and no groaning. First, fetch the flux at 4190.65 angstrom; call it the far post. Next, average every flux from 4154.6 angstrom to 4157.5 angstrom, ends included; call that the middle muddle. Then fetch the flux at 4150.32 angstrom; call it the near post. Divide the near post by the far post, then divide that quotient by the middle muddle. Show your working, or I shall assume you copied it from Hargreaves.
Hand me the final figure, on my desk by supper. 0.0154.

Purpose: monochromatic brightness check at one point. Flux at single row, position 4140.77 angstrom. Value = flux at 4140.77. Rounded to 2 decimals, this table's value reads 58.19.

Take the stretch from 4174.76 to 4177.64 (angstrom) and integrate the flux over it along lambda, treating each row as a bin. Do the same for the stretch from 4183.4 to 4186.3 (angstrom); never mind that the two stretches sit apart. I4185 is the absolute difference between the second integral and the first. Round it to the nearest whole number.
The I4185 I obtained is 14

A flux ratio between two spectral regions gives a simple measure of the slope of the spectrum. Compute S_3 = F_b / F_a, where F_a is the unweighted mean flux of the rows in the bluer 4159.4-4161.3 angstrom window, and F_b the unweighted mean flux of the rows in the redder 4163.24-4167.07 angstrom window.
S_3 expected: 1.23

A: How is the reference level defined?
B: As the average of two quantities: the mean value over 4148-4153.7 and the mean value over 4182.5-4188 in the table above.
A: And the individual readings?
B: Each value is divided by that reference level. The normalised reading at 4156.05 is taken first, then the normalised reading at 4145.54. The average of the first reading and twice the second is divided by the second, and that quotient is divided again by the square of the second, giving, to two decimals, 1.15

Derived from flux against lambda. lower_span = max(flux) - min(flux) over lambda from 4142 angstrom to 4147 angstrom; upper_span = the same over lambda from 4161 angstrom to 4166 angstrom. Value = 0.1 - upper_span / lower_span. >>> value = -2.4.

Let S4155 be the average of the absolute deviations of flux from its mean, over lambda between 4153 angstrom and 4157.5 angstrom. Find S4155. 4.2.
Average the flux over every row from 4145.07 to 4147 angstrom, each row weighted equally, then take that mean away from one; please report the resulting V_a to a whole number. -60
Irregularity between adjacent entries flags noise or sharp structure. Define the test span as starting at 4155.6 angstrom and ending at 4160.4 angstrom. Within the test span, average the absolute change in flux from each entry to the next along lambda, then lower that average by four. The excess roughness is -1.6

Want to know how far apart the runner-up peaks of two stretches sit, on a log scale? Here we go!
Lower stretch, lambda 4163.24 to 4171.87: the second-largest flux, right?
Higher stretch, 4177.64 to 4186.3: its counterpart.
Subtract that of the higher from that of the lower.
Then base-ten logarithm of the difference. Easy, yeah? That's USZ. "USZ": 0.86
